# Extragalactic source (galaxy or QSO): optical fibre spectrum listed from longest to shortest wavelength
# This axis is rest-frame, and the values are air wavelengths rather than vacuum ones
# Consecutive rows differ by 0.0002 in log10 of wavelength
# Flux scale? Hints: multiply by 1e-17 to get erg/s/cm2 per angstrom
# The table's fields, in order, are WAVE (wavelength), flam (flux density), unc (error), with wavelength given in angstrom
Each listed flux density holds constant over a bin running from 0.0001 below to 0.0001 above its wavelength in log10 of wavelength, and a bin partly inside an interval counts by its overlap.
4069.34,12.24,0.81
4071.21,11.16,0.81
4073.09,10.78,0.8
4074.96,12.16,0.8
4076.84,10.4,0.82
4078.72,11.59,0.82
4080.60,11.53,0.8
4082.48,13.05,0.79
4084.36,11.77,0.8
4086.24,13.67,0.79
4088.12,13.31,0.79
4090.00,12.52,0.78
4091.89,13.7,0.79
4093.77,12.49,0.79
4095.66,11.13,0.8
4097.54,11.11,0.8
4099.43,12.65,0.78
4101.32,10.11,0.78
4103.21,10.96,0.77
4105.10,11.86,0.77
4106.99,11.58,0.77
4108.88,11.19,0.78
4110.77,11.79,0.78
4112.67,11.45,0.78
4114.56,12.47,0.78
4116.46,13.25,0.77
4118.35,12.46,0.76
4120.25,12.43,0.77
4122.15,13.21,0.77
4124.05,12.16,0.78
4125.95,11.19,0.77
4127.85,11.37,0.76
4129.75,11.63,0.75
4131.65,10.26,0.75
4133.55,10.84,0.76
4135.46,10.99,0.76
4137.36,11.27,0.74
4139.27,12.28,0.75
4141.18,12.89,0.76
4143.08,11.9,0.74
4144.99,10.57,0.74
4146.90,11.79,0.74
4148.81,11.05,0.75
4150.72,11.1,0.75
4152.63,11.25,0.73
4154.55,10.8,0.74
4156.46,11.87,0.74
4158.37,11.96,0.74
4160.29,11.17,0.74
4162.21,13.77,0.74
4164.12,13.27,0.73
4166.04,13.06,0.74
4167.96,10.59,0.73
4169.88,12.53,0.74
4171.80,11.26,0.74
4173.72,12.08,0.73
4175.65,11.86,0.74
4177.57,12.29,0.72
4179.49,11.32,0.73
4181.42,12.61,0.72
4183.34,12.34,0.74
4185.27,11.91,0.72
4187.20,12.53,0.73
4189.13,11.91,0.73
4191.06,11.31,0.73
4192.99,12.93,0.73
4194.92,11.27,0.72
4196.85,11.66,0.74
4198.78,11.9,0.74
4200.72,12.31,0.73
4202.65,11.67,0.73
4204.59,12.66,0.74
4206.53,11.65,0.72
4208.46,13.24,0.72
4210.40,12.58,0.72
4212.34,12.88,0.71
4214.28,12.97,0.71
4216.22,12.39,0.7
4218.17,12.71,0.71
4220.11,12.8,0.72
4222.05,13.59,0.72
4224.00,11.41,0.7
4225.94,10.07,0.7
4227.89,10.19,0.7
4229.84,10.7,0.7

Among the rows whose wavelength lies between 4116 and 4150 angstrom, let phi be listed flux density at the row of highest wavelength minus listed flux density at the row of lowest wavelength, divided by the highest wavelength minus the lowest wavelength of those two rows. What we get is -0.068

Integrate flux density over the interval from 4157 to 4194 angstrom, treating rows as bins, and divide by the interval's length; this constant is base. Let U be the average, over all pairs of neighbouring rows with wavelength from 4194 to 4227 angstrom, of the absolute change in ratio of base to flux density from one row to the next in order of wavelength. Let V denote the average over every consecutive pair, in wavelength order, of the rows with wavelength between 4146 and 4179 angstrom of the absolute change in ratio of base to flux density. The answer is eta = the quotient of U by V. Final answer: 0.796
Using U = 0.060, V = 0.075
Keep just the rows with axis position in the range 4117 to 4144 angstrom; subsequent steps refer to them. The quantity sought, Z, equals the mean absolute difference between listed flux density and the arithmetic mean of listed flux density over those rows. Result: 0.70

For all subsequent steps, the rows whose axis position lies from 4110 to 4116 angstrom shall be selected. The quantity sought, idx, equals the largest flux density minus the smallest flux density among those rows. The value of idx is 1.0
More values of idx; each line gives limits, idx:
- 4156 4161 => 0.8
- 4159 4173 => 3.2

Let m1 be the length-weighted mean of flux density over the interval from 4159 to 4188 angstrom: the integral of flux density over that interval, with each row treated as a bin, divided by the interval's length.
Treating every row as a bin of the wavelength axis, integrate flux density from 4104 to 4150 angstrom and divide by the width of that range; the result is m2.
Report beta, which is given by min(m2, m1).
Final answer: 11.7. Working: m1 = 12.17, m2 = 11.7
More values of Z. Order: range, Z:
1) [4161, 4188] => 0.64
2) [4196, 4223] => 0.49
